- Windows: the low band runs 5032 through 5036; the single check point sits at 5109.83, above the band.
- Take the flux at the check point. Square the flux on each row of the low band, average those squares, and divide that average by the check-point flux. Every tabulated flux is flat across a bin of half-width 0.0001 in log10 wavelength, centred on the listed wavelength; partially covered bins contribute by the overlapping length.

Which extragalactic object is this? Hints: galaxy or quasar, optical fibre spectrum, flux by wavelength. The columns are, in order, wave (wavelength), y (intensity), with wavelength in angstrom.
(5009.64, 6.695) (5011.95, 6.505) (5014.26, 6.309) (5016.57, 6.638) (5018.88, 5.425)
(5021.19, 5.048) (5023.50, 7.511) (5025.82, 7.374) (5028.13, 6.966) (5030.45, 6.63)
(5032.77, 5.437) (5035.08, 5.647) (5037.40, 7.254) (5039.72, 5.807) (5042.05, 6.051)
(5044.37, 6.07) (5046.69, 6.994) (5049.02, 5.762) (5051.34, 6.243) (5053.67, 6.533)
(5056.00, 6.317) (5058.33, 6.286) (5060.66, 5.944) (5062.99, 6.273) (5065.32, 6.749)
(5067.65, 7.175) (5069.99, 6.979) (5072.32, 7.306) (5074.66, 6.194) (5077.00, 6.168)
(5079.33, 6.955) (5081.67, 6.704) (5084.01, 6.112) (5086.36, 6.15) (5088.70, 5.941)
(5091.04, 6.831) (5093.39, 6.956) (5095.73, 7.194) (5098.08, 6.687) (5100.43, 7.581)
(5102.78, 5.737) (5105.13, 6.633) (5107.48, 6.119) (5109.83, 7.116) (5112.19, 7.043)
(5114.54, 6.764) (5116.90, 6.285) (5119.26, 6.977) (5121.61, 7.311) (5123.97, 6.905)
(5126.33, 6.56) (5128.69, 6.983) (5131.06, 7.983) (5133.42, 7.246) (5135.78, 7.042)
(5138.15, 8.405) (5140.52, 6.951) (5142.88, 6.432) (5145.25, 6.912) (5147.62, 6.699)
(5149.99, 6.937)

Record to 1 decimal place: 4.3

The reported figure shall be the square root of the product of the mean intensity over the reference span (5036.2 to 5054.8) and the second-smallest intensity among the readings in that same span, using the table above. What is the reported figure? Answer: 6.1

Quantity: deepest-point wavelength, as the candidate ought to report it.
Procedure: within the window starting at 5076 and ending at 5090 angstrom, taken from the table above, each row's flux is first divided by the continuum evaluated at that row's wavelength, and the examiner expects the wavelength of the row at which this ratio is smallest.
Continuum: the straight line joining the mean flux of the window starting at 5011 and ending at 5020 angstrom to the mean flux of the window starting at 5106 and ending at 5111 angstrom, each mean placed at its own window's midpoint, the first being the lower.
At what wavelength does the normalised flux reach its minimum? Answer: 5088.70 angstrom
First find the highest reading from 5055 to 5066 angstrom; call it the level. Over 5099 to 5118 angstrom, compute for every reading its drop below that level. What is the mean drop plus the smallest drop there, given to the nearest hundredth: -0.74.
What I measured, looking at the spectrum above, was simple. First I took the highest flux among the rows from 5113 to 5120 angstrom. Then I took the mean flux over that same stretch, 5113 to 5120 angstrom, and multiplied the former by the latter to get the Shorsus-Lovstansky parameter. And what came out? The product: 47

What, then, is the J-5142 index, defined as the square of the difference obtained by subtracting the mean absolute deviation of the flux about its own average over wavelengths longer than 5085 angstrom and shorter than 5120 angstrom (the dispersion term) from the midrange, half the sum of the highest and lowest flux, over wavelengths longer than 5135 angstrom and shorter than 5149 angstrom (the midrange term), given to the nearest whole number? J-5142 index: 49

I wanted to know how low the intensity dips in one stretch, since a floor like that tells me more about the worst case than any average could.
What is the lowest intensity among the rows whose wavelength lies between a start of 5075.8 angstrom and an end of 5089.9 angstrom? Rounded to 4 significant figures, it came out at 5.941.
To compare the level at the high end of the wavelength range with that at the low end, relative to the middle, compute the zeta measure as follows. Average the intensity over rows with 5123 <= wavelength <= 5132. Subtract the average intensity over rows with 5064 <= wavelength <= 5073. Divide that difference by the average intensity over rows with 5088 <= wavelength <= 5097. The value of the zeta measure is 0.008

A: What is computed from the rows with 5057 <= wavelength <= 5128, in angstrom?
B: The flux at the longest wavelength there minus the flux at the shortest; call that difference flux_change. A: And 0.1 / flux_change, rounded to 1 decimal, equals 0.4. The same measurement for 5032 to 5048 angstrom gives 0.1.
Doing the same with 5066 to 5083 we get -0.2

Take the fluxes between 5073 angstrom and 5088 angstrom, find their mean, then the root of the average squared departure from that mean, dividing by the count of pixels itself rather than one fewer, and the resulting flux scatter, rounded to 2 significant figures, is 0.33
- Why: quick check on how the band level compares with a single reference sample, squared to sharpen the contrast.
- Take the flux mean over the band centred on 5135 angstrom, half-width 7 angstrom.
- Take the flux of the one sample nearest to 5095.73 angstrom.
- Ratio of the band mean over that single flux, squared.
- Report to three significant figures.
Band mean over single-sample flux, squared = 1.07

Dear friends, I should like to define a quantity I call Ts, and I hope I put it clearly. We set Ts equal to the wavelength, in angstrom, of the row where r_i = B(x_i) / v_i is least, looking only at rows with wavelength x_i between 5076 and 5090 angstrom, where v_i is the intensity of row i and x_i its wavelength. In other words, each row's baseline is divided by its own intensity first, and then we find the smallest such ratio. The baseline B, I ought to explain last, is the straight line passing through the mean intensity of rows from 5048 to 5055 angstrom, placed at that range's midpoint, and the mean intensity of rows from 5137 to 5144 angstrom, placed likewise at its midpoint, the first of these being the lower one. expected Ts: 5079.33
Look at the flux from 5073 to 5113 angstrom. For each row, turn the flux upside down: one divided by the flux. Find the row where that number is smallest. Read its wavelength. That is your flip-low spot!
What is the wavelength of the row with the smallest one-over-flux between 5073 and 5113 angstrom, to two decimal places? 5100.43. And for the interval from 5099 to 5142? 5138.15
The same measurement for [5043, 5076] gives 5072.32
